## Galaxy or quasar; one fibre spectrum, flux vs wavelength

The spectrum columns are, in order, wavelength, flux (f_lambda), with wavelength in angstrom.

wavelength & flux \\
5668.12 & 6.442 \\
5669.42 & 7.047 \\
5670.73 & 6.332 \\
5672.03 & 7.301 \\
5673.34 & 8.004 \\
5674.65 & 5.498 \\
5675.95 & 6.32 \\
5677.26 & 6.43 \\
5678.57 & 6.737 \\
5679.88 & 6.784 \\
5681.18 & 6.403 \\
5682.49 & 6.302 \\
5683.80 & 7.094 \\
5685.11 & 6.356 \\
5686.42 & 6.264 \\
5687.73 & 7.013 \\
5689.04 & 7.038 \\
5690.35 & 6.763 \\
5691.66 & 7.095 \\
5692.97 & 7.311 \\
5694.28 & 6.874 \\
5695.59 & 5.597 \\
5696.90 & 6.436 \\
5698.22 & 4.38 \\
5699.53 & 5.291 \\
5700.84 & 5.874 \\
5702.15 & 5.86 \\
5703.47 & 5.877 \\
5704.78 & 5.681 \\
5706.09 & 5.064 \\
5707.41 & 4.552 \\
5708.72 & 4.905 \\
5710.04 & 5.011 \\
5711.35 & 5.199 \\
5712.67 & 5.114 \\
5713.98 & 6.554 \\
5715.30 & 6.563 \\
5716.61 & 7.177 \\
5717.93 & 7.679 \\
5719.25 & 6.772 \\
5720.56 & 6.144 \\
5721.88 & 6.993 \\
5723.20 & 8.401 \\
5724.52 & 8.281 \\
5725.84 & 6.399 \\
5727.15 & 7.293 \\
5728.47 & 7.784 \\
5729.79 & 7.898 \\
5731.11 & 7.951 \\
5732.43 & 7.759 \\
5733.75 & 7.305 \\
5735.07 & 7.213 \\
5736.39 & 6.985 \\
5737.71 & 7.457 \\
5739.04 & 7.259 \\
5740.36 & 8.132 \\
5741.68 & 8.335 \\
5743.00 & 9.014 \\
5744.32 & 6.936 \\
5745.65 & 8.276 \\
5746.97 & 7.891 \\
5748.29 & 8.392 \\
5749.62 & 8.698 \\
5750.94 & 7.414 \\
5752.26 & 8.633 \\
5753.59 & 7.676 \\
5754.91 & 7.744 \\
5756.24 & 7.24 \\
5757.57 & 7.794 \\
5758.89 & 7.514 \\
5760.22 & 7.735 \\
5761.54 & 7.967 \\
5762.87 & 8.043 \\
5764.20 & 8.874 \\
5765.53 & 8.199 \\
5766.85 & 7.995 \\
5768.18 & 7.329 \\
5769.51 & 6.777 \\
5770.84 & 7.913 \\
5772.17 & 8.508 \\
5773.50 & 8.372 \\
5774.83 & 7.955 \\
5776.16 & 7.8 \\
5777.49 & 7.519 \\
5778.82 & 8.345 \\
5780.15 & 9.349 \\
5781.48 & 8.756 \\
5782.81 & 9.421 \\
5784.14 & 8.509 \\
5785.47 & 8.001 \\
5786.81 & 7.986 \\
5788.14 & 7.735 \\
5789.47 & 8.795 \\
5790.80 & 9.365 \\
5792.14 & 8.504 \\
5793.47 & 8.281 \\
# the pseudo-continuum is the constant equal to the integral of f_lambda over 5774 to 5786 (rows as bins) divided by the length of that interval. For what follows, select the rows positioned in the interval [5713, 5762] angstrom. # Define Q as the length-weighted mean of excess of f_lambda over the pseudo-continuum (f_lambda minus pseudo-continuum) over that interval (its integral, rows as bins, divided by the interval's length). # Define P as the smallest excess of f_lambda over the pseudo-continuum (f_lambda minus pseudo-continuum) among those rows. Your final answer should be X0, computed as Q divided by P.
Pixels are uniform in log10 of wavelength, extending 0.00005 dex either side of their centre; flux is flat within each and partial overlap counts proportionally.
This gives 0.4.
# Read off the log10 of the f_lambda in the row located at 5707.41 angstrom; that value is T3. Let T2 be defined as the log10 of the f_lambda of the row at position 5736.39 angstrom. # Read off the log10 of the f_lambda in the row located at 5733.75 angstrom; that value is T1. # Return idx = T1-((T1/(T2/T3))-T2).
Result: 1.0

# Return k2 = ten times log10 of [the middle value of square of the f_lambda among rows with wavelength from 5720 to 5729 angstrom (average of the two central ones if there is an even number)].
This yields 17.3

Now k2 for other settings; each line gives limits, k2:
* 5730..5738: 17.4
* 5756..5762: 17.8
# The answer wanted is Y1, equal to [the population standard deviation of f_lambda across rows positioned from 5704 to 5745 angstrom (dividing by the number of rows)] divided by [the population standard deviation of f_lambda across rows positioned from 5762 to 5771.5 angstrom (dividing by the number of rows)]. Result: 1.90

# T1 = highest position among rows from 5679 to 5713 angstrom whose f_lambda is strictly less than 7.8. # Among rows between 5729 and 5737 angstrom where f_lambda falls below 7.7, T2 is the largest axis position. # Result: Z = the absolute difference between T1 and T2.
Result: 23.7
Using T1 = 5712.67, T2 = 5736.39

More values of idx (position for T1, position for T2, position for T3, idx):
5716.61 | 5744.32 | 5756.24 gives 0.8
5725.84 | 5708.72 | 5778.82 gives 0.4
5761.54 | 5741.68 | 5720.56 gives 1.1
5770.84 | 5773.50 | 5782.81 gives 0.9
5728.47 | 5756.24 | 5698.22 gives 1.1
